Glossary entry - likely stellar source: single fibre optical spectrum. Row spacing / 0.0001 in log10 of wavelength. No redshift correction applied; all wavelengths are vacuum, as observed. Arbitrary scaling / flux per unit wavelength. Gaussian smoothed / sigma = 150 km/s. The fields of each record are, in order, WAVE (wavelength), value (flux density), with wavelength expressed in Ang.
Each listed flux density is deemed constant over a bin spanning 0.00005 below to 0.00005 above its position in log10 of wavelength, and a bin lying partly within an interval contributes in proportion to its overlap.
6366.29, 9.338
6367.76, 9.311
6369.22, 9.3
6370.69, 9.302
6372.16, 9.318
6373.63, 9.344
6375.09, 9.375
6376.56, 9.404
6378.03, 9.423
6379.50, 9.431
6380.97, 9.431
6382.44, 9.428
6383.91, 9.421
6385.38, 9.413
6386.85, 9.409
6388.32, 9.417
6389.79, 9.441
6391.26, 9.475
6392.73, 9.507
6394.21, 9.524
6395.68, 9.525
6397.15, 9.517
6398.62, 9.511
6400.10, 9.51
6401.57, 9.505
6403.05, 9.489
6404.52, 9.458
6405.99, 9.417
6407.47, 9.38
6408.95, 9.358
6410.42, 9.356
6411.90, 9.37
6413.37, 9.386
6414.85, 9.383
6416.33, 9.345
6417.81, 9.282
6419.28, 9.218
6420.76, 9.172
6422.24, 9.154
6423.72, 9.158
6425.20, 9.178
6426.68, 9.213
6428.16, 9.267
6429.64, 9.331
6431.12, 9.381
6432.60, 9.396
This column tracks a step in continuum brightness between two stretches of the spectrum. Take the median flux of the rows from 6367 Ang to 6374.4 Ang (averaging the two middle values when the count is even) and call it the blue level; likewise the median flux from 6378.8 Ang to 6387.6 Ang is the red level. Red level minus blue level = 0.11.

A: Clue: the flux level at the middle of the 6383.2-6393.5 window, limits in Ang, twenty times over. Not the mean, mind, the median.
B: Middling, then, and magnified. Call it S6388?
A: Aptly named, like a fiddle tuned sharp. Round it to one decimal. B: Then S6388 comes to 188.4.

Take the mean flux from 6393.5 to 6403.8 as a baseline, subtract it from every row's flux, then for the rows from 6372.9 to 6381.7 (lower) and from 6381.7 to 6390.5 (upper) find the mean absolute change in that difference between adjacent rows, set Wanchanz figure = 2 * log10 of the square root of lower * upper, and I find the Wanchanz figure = -3.75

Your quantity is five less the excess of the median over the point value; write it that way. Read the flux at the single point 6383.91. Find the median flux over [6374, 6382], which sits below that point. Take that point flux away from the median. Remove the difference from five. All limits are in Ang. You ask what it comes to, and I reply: 5.00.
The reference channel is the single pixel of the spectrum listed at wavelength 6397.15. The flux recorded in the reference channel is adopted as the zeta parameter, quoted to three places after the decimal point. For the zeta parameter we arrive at 9.517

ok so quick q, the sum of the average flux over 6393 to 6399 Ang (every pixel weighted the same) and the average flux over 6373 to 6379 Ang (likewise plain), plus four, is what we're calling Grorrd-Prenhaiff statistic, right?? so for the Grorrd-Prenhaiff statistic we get 22.9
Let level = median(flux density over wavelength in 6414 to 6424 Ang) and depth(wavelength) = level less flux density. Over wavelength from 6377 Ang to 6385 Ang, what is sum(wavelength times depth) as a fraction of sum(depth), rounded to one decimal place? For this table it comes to 6381.0 Ang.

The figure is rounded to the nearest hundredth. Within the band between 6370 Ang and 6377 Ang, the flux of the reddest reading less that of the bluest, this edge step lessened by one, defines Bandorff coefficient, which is -0.90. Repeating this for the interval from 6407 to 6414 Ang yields -0.99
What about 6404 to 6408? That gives -1.08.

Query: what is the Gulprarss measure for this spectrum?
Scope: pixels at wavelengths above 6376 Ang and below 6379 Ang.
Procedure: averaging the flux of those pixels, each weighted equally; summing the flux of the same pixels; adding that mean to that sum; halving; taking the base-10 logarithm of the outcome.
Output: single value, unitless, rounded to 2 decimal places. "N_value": 1.15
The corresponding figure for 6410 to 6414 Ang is 1.27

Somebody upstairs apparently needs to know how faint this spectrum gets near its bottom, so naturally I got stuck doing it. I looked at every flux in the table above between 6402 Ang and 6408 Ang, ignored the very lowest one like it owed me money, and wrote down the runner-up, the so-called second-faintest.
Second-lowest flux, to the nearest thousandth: 9.417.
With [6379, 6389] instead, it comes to 9.413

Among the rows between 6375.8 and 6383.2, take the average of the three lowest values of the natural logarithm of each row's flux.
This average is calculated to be 2.24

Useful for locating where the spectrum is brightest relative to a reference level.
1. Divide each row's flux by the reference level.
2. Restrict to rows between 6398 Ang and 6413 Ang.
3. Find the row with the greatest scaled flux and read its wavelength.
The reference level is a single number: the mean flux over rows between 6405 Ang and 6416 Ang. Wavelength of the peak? 6398.62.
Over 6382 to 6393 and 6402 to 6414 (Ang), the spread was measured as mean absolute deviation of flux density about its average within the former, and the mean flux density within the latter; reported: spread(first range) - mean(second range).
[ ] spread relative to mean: -9.38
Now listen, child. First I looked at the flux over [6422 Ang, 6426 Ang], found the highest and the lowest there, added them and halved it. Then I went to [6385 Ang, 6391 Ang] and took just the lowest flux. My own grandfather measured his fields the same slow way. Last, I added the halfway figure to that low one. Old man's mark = 18.6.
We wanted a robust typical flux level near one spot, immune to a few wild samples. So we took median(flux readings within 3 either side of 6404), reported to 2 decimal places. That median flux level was 9.47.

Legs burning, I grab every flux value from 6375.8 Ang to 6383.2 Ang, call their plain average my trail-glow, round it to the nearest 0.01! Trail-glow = 9.42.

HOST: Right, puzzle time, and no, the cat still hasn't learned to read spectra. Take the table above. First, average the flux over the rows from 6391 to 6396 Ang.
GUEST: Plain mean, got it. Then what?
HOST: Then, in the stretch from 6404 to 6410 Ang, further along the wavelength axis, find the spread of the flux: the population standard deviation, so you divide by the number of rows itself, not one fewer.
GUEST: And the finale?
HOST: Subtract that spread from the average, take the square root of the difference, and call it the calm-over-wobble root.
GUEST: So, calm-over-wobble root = 3.08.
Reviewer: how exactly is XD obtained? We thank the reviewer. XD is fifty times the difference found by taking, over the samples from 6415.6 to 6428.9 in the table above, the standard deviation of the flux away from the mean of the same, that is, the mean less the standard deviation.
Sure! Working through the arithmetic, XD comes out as 458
